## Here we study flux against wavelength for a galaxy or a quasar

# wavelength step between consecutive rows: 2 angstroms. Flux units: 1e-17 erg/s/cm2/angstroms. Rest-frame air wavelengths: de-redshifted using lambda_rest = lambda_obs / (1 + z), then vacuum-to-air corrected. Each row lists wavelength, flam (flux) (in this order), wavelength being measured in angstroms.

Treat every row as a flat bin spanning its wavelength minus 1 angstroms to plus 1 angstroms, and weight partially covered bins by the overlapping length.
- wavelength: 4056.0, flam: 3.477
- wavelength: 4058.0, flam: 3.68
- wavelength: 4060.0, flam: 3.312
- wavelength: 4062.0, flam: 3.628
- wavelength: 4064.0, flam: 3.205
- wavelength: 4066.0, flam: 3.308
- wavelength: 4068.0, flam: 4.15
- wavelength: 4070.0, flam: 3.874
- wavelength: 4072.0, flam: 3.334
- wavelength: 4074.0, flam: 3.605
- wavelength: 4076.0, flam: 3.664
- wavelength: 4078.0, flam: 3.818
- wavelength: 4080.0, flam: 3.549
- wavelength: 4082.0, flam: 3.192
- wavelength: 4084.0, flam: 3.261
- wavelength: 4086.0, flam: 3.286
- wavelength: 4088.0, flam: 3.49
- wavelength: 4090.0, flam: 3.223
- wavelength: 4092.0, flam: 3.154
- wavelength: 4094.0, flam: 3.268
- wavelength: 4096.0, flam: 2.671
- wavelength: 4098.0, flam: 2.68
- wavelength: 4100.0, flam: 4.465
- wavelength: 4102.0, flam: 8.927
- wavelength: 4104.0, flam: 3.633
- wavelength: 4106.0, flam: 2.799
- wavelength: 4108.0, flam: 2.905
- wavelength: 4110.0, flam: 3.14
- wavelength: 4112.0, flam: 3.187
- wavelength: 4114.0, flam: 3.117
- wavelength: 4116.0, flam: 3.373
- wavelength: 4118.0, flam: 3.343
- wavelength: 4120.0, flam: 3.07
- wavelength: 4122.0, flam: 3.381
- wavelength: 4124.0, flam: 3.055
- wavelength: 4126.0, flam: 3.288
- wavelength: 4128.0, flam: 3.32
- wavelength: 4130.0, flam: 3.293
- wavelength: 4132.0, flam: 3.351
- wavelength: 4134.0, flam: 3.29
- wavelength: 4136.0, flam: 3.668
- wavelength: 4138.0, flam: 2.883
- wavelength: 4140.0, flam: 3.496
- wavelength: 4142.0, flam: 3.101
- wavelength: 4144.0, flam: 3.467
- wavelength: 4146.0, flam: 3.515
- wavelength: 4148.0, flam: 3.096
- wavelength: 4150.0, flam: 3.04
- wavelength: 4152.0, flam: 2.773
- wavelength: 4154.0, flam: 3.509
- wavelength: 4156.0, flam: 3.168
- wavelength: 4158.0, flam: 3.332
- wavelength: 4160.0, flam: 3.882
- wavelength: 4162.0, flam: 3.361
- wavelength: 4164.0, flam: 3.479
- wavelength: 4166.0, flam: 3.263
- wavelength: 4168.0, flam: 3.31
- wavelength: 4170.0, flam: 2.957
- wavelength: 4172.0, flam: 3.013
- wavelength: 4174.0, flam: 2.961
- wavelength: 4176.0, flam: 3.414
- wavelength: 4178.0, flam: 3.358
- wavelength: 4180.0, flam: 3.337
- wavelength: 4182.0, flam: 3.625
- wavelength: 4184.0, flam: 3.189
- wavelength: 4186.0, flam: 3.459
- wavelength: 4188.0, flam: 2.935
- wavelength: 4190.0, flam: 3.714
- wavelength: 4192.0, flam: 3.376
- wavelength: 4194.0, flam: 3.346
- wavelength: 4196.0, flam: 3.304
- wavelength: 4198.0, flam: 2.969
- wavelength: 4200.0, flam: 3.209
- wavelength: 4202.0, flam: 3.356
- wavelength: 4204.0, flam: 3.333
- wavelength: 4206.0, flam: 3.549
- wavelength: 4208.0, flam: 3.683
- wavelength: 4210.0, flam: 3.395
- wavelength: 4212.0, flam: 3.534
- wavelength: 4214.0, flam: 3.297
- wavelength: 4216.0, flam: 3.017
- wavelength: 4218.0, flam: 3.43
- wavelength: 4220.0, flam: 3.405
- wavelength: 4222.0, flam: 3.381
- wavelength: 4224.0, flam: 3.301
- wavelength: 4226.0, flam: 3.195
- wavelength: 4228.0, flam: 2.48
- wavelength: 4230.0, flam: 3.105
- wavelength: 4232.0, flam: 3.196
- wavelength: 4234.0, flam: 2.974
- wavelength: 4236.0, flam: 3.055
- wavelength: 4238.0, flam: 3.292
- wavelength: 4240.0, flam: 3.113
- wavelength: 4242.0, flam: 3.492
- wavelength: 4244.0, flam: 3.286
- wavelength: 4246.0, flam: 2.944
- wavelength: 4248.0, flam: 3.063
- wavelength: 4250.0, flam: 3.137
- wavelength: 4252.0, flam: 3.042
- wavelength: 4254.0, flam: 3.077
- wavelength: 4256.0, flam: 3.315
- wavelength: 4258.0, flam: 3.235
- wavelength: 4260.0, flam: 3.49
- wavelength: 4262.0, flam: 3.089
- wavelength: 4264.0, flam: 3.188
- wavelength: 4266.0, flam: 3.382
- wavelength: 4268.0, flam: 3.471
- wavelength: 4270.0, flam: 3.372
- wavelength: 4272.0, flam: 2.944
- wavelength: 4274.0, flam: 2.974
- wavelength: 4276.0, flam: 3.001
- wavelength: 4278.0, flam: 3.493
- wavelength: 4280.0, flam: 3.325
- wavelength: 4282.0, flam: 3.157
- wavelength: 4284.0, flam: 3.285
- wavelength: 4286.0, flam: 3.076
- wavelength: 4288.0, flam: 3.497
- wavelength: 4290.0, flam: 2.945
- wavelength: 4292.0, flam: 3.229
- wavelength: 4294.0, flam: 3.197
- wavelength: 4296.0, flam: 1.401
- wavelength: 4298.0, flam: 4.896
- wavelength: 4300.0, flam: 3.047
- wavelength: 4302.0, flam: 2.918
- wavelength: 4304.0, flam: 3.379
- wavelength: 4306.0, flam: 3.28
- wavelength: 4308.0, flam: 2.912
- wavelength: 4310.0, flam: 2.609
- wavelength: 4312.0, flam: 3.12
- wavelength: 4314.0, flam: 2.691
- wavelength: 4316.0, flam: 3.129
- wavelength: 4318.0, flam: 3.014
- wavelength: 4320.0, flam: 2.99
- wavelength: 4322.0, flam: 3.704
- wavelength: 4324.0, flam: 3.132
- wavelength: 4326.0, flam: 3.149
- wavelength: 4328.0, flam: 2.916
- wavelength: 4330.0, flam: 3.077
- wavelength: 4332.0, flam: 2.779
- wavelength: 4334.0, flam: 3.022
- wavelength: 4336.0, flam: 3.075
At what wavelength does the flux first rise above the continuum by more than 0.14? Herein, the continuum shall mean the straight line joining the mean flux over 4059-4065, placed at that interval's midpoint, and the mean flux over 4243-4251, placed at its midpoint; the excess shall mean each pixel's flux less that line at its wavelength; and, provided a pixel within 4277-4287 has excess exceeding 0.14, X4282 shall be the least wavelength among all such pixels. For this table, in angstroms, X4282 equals 4278.0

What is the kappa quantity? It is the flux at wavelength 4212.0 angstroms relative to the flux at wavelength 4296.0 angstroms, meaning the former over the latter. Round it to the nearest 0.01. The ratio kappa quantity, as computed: 2.52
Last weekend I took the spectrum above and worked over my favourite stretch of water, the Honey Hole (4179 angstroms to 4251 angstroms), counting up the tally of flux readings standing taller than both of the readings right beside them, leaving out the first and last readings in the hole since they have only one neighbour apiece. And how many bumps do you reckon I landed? 10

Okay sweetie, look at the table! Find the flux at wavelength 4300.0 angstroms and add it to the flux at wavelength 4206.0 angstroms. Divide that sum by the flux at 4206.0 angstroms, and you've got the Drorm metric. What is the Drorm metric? 1.86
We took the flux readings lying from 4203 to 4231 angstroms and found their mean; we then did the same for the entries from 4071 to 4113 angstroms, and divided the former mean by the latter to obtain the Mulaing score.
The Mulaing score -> 0.92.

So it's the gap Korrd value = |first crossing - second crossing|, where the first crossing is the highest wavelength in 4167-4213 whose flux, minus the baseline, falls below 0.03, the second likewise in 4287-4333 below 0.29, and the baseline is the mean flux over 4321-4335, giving 134 angstroms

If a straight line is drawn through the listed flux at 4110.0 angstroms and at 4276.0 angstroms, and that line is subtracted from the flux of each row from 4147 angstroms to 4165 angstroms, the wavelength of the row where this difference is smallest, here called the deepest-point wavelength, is 4152.0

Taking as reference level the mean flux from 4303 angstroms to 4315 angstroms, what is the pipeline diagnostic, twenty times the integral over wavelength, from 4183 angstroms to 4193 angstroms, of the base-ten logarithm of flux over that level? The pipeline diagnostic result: 9.0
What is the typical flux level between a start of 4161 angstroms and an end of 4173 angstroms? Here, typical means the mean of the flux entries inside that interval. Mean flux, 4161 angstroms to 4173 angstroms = 3.23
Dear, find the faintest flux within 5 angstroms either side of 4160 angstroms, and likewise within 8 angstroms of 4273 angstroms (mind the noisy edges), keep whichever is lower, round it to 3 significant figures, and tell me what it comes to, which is 2.94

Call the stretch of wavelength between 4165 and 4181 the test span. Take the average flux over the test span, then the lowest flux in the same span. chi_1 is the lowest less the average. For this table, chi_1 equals -0.24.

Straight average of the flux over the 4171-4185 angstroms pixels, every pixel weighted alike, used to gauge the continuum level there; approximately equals 3.27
